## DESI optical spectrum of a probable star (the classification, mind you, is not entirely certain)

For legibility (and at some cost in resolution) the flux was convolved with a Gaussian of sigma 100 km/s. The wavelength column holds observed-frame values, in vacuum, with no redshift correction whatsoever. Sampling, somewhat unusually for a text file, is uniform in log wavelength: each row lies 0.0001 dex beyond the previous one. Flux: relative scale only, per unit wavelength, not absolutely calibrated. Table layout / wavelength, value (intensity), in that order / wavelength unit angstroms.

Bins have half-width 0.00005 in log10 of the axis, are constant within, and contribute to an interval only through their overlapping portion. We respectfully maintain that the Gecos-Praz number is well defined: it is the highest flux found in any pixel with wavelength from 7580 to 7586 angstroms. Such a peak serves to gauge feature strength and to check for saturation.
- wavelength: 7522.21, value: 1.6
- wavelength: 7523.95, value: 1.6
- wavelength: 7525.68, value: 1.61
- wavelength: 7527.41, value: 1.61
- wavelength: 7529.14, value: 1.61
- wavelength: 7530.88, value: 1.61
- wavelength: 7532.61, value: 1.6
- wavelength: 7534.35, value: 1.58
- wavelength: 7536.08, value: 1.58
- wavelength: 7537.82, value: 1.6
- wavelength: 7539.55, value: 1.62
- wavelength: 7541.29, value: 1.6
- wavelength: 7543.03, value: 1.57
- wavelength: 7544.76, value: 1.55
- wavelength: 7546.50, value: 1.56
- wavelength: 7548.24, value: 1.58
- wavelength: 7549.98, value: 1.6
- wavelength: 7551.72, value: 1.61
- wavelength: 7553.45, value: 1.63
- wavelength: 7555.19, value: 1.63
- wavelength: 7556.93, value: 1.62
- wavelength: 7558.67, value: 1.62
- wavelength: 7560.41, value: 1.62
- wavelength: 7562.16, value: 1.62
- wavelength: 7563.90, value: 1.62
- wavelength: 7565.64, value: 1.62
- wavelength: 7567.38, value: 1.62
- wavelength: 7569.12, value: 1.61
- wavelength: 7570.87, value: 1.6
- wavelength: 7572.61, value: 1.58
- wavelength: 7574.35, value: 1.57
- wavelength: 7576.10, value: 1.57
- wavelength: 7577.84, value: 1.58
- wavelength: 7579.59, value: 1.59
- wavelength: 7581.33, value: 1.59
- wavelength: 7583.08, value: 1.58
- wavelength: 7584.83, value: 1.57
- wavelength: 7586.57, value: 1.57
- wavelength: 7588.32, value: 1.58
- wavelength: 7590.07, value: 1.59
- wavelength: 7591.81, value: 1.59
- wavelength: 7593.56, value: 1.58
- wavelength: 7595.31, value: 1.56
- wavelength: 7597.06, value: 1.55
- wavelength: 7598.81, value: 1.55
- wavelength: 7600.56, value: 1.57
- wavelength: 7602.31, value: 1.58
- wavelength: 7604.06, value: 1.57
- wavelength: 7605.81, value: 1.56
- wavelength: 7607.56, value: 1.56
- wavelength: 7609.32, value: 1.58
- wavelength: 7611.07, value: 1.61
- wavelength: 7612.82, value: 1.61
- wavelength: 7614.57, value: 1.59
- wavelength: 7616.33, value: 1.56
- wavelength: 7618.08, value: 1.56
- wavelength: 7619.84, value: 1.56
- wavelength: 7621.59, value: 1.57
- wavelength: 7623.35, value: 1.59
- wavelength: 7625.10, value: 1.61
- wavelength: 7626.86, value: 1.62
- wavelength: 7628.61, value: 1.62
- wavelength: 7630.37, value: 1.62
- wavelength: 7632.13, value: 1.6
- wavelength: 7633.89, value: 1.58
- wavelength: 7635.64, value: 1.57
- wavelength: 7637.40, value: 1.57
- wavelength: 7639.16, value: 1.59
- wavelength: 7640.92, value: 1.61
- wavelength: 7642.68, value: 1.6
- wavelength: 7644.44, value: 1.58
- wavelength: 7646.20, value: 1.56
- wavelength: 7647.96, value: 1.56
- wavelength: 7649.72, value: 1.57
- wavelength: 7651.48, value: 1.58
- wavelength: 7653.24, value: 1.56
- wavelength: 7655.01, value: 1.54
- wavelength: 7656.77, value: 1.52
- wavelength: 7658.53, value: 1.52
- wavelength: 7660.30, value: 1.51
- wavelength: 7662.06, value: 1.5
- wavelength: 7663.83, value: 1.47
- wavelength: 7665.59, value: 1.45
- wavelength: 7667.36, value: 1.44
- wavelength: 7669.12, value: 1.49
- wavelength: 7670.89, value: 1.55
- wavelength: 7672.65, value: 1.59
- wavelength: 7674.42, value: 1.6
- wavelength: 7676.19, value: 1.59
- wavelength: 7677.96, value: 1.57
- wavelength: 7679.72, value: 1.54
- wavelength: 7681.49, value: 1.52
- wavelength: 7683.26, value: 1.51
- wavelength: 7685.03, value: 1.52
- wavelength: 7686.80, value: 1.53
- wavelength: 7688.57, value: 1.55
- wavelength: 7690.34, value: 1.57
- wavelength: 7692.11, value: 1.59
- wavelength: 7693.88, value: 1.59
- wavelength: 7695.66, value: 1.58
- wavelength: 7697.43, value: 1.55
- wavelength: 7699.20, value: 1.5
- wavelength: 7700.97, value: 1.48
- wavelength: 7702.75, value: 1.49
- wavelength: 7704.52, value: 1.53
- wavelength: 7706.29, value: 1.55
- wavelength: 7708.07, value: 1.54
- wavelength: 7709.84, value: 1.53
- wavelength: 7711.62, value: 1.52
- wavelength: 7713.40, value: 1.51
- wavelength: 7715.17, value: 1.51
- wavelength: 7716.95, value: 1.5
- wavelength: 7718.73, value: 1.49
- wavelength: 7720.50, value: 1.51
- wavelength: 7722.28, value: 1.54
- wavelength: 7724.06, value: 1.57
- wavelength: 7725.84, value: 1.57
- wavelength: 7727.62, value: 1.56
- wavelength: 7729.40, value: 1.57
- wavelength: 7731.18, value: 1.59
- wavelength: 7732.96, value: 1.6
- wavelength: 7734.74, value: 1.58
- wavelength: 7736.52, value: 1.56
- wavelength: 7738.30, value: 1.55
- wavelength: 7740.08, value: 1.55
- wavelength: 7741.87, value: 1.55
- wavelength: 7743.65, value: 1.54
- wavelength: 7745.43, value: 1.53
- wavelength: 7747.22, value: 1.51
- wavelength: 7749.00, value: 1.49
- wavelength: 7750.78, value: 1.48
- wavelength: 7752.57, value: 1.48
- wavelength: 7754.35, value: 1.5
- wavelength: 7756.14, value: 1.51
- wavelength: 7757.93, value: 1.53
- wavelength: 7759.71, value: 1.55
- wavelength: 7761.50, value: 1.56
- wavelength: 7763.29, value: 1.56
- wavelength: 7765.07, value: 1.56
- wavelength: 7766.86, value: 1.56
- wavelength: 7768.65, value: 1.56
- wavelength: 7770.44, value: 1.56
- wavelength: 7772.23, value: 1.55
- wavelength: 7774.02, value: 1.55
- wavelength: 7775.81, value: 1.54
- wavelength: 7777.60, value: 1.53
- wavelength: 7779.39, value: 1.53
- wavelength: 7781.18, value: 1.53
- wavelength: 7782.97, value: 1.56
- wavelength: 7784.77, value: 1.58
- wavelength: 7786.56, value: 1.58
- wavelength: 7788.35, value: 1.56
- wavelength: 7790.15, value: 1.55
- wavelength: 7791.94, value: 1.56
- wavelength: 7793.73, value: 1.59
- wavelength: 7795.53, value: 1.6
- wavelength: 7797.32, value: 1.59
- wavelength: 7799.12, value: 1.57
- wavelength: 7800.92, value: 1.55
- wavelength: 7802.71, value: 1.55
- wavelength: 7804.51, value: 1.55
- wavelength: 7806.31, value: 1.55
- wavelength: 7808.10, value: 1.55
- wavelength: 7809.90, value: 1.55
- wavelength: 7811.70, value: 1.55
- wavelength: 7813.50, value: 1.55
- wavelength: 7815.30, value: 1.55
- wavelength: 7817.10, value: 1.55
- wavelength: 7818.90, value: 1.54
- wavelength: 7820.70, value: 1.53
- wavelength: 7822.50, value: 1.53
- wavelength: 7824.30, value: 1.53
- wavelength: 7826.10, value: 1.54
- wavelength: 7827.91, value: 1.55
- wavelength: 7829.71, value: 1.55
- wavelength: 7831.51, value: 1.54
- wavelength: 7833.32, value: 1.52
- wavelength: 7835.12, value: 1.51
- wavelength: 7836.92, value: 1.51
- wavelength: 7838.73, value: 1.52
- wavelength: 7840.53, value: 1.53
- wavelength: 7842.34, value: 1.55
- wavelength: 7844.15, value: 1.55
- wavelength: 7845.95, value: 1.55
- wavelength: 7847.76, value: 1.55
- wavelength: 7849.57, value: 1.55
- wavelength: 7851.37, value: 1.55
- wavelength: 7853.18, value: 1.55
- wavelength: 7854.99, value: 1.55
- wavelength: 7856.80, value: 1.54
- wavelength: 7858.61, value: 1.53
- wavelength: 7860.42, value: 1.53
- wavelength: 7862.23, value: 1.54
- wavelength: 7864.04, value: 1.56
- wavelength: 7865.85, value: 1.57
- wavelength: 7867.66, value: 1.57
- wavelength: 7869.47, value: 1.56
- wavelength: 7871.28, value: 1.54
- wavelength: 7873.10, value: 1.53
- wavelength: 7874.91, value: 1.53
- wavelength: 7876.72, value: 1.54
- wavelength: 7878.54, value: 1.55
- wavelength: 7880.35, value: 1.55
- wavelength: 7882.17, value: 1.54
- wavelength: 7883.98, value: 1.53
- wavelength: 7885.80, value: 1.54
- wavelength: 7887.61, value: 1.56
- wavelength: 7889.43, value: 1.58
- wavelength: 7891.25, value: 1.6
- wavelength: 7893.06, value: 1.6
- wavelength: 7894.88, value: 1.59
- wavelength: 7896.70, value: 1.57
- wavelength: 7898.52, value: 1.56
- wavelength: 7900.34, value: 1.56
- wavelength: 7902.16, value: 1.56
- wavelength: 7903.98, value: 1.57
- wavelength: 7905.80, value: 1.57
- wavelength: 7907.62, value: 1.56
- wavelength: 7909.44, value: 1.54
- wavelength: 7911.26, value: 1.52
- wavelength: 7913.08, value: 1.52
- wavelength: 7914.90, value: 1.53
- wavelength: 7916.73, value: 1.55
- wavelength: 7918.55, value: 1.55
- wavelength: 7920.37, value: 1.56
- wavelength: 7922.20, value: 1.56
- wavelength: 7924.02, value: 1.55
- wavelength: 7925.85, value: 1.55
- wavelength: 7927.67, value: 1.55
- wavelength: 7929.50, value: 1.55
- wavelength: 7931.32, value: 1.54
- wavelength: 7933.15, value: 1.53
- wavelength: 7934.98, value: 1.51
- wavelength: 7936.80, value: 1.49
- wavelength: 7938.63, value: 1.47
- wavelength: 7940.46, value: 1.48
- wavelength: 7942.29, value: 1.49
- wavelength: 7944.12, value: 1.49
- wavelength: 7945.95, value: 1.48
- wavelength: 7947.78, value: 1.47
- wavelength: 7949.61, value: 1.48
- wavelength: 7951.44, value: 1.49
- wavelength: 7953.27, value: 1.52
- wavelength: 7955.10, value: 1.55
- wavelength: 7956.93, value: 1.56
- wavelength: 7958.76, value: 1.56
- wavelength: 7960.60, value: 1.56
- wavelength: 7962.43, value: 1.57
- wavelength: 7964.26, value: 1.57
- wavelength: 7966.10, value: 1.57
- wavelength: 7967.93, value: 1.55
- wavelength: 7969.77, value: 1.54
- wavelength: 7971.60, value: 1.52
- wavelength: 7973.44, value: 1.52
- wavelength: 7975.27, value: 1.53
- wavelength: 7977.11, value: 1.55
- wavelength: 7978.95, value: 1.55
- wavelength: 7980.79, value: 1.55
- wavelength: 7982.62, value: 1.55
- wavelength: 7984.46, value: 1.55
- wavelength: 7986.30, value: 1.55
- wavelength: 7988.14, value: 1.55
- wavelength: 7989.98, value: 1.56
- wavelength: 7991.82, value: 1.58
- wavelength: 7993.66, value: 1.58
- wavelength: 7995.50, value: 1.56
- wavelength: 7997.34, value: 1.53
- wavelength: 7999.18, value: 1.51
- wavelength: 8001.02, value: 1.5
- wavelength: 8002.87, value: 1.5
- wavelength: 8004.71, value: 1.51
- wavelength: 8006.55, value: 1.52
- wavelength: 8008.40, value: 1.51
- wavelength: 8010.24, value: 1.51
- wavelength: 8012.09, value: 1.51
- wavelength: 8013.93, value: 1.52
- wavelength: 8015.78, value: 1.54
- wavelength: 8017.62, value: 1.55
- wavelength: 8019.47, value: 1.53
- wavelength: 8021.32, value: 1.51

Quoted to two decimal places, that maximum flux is 1.59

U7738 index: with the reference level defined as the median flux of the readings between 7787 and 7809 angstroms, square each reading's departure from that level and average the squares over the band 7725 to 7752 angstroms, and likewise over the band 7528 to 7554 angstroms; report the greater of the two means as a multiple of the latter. 1.0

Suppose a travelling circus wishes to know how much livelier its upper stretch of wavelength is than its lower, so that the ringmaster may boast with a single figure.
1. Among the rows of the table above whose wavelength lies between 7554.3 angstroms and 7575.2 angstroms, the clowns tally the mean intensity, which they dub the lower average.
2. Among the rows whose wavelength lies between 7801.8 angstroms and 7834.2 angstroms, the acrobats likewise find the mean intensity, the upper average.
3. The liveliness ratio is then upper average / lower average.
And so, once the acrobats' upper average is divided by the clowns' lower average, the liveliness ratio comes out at 0.958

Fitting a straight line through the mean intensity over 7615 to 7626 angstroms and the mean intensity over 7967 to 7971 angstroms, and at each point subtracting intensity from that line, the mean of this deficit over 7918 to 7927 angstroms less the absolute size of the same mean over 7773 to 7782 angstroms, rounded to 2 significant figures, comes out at -0.030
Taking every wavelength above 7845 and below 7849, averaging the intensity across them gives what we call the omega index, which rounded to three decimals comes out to 1.550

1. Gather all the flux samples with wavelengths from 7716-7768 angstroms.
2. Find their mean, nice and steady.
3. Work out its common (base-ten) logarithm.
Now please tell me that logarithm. 0.1874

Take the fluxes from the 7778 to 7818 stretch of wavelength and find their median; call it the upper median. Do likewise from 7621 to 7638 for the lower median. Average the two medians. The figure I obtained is 1.57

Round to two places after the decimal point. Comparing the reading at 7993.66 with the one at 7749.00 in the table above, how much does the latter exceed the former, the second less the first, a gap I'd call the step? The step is -0.09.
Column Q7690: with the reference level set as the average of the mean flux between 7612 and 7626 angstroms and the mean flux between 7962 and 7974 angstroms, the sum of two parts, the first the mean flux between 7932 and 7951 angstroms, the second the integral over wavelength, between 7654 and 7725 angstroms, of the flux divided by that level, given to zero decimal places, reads 71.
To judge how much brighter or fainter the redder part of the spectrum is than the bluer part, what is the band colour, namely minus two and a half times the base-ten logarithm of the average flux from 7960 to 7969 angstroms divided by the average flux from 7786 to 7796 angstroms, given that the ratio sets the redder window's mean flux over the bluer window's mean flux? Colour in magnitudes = 0.006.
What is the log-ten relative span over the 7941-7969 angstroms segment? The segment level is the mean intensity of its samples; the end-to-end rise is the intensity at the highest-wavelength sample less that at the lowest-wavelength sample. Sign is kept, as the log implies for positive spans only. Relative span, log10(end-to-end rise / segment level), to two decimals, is -1.41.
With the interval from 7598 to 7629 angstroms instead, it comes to -1.35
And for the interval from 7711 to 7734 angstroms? -1.28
